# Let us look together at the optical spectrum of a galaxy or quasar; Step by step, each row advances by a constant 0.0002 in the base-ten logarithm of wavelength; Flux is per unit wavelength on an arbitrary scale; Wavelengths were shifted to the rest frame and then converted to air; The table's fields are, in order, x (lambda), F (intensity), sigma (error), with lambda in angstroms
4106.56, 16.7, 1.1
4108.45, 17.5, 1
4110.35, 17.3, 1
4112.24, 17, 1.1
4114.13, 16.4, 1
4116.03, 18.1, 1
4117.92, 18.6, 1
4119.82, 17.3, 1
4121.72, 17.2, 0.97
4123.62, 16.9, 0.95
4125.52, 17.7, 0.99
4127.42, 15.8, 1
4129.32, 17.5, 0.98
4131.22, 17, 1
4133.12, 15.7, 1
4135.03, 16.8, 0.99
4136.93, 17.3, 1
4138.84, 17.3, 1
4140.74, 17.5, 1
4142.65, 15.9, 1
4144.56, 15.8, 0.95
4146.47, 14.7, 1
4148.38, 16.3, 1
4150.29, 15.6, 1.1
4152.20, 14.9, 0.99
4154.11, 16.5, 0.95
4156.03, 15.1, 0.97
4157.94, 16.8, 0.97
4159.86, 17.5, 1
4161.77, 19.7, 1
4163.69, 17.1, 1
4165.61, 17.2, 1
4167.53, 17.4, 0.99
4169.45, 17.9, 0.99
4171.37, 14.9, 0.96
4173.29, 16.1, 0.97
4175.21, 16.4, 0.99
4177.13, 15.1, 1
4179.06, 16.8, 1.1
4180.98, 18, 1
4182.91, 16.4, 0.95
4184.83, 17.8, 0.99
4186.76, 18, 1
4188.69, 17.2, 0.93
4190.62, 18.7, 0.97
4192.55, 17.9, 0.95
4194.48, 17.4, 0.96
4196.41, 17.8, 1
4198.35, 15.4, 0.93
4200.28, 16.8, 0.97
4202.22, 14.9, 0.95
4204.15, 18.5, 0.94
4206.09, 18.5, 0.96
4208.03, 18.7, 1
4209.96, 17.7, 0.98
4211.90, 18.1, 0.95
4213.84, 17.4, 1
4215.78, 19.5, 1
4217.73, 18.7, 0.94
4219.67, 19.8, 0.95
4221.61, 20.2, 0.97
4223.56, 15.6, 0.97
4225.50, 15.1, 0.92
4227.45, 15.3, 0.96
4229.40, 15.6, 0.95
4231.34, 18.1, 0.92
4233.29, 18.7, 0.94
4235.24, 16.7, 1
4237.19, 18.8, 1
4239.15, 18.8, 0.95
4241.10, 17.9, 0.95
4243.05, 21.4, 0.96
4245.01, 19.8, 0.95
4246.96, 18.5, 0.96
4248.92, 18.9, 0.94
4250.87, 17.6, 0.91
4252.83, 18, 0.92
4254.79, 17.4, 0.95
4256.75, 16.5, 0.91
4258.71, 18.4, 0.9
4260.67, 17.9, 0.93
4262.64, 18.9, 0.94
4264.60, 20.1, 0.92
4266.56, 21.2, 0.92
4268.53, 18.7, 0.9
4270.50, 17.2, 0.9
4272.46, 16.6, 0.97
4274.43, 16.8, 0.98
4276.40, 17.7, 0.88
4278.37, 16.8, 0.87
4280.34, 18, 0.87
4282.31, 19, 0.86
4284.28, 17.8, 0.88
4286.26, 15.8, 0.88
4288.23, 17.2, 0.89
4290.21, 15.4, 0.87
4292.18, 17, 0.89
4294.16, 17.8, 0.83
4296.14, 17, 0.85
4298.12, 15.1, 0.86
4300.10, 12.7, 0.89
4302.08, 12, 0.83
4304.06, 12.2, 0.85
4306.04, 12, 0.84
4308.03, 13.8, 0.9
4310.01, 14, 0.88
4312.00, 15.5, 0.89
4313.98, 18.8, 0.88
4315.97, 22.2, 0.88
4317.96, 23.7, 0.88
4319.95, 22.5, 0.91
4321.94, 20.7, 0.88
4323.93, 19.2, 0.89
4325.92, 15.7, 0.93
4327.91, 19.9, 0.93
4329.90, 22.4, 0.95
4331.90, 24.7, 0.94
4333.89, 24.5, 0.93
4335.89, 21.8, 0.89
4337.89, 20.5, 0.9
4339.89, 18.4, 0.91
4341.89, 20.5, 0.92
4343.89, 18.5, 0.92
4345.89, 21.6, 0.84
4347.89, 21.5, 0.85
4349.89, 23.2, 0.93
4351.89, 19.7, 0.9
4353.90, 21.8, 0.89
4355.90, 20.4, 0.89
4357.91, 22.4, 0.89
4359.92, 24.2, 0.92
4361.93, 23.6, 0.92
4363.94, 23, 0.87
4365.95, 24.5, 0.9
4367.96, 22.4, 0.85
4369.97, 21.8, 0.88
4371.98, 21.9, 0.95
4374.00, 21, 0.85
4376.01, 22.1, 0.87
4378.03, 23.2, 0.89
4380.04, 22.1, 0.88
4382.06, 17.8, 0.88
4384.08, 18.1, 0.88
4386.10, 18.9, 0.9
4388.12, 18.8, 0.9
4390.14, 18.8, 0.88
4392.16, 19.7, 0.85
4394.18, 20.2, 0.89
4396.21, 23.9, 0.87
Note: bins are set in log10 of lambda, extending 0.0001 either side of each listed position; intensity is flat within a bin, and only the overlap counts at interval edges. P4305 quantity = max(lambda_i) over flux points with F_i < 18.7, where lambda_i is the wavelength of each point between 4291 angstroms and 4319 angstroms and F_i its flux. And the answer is 4312.00 angstroms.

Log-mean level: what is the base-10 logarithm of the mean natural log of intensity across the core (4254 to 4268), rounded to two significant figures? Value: 0.47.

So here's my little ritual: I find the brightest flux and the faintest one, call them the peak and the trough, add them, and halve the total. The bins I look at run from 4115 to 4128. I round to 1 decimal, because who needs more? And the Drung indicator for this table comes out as 17.2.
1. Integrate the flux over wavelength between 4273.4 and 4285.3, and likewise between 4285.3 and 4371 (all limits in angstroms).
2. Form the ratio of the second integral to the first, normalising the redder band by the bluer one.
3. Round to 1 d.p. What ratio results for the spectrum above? 7.9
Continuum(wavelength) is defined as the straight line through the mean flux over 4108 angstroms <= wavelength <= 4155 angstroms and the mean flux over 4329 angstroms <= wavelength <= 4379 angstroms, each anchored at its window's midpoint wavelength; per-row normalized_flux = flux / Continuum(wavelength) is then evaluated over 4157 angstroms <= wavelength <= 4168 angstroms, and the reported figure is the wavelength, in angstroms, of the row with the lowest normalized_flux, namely 4157.94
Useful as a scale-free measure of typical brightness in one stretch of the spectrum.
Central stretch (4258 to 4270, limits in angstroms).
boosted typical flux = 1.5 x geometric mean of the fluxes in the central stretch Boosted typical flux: 29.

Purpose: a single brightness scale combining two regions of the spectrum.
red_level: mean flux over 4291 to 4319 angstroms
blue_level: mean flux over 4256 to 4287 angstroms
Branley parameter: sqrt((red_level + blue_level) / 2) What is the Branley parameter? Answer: 4.12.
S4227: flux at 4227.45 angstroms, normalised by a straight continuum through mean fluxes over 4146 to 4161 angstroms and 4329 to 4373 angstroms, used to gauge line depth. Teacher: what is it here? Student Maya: 0.84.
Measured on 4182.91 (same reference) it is 0.97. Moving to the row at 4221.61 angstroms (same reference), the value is 1.12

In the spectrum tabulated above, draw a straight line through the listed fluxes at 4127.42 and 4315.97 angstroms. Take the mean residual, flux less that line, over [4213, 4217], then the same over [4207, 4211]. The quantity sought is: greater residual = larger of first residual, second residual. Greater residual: -0.3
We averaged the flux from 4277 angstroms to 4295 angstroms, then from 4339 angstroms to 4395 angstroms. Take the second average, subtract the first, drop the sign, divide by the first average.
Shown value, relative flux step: 0.23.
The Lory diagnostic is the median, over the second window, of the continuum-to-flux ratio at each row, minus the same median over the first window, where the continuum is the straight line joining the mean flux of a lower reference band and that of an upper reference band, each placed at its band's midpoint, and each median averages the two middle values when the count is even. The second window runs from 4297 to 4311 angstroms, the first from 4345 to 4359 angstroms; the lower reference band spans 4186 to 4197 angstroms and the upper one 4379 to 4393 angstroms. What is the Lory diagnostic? 0.59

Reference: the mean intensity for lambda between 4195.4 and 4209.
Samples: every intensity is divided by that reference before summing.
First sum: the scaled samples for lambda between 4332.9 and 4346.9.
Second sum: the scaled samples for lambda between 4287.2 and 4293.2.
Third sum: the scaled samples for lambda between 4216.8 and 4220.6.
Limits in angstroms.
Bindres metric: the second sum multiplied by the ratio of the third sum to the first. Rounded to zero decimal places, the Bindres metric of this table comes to 1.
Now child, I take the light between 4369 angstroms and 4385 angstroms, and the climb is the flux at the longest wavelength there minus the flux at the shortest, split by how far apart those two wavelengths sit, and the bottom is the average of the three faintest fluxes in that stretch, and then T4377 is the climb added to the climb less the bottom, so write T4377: -19.5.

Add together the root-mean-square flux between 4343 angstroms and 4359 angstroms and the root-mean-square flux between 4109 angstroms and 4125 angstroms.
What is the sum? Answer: 39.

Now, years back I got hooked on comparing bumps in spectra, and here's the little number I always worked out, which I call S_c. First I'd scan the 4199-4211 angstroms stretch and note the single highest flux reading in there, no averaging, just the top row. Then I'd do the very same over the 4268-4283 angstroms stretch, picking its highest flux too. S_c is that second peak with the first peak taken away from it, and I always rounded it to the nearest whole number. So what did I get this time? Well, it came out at 0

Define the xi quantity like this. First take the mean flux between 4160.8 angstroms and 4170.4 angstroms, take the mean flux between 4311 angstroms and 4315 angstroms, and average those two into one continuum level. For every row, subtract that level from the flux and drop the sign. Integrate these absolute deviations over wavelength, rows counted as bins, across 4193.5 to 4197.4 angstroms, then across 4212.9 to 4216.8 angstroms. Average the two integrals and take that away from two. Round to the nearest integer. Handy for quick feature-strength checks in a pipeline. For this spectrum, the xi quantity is 0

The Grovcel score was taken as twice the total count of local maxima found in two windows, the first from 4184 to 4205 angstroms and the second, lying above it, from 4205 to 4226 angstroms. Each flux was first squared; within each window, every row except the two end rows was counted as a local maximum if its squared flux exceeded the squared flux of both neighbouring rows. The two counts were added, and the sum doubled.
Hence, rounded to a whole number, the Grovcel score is 16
